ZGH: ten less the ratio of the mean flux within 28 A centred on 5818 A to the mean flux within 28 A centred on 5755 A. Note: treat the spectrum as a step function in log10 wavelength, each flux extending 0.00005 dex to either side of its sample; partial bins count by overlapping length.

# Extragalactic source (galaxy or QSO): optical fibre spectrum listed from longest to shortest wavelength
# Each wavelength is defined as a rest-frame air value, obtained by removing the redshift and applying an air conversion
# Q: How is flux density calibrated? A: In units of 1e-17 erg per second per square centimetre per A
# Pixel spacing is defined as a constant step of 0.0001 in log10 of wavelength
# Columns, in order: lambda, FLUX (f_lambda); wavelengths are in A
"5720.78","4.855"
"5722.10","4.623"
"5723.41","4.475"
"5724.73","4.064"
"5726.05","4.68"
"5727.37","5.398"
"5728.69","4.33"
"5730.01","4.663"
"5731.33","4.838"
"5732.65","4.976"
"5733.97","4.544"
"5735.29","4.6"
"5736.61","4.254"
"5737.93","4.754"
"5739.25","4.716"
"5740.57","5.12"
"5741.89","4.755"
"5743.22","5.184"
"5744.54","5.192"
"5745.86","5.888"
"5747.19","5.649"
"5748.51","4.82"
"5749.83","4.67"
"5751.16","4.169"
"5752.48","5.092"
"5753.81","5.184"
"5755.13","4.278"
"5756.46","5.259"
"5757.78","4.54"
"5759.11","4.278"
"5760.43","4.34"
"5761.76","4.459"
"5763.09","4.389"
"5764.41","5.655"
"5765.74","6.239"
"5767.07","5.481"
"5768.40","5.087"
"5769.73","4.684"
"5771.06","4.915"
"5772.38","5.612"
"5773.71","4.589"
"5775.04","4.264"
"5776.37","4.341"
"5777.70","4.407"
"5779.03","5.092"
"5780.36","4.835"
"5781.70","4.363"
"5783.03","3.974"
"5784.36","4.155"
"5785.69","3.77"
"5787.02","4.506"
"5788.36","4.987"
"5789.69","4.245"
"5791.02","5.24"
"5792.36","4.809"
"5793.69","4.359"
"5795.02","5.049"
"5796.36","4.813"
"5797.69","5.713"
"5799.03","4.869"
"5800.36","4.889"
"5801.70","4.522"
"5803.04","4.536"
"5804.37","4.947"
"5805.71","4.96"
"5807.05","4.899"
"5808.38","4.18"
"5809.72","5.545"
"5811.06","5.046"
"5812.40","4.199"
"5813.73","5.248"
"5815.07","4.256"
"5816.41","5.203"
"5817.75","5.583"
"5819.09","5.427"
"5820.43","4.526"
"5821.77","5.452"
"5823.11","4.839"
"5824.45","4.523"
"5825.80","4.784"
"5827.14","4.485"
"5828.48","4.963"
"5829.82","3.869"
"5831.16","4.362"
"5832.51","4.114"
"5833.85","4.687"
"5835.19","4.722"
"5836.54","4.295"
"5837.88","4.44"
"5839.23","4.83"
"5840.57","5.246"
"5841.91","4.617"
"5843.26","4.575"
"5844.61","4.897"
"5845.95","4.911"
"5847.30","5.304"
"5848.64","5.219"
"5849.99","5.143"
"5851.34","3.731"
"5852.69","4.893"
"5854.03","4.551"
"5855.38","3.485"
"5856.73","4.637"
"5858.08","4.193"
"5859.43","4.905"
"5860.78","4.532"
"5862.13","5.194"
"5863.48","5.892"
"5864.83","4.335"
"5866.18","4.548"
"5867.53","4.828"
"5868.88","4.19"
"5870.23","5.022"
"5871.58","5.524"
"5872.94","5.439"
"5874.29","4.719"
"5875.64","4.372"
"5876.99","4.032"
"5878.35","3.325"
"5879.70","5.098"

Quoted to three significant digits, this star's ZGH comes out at 9.03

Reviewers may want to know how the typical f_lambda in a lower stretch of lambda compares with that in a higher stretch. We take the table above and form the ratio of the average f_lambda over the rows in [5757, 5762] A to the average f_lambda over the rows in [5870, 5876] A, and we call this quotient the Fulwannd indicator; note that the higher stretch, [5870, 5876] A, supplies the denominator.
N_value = 0.88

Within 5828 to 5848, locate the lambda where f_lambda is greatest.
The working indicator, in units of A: 5847.30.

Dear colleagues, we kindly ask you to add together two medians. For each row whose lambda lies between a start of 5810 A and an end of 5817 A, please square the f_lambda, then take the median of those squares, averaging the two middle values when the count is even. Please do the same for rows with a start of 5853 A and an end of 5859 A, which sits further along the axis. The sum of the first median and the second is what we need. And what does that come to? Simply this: 44.6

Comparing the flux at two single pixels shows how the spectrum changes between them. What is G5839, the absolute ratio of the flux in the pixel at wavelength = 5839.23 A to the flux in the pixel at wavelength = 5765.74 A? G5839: 0.77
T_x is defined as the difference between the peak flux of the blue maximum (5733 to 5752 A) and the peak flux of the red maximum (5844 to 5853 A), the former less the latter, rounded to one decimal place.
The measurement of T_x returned 0.6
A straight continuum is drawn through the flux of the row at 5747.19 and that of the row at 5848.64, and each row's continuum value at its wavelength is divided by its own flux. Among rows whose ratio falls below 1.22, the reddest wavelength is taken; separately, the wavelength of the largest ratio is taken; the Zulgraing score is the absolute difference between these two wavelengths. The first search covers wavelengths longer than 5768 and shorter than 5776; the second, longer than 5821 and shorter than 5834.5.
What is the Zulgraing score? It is 56.1 A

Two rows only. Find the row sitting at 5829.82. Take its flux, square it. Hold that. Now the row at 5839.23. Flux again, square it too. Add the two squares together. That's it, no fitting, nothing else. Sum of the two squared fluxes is 38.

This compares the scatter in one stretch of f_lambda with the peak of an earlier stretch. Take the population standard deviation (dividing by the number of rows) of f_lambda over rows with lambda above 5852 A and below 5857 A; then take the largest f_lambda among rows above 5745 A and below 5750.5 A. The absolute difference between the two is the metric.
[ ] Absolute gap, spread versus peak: 5.3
